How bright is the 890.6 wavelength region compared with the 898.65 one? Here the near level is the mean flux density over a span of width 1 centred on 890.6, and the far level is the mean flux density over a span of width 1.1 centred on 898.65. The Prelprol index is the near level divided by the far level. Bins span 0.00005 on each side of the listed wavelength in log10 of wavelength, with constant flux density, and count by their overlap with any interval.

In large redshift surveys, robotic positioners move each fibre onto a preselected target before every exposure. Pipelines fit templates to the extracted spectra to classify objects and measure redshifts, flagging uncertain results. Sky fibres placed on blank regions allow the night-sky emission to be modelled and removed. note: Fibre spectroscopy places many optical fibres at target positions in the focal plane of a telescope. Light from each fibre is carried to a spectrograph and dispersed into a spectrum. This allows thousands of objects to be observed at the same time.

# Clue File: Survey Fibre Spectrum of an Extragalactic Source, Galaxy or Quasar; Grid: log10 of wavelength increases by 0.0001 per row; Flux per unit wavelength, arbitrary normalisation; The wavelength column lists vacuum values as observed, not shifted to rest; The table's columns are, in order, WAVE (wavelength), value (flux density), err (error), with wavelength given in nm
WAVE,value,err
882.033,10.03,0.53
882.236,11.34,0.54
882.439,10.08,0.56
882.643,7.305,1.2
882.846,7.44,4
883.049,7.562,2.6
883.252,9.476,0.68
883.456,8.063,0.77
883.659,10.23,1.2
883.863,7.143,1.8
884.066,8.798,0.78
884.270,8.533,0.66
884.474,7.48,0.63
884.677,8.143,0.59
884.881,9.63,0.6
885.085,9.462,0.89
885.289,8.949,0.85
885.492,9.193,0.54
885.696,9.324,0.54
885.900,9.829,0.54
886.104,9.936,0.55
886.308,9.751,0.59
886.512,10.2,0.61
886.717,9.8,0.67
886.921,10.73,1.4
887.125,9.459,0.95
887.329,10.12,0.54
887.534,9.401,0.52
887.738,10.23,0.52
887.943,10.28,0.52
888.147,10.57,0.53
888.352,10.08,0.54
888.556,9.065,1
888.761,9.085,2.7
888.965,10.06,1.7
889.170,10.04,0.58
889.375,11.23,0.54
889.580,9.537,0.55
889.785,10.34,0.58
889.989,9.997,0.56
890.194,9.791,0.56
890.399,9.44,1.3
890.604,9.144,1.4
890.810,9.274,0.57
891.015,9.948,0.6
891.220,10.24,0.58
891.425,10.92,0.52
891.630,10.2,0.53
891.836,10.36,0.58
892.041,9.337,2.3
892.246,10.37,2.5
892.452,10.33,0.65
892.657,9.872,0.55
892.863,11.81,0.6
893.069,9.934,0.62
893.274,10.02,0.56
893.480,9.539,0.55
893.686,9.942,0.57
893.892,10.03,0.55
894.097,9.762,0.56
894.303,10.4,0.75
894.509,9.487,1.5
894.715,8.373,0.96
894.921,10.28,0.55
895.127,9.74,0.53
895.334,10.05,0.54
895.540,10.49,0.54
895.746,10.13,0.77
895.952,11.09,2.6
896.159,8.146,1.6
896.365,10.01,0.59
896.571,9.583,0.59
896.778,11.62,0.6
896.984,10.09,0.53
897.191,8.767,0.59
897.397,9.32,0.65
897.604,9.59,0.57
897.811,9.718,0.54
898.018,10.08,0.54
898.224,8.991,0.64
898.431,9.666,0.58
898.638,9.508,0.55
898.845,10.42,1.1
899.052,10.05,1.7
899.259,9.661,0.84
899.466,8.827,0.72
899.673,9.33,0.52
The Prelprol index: 0.98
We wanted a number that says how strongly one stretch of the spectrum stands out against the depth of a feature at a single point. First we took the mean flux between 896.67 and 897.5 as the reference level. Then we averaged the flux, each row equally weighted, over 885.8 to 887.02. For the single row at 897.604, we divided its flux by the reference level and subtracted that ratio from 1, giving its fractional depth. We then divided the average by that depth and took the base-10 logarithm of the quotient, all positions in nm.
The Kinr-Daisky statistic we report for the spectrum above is 2.4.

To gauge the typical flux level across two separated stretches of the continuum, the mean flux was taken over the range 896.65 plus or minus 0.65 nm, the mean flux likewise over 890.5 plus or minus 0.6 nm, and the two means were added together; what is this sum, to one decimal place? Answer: 19.3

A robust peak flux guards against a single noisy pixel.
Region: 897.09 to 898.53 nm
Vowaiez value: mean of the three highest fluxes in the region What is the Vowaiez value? 9.8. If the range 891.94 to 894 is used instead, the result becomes 10.8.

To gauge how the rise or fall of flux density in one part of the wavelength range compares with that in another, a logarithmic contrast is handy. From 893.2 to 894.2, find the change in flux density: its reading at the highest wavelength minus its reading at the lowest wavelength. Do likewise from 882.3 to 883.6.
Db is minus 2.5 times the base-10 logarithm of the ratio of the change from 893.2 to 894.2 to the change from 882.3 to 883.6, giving 2.2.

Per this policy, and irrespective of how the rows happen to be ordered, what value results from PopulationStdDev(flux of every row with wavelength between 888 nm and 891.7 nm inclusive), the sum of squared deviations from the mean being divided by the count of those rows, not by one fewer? 0.60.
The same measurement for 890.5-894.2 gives 0.60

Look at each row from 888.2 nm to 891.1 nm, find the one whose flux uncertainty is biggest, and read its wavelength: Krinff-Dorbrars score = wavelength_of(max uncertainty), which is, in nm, 888.761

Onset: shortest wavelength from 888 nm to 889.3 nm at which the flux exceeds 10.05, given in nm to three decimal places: 888.147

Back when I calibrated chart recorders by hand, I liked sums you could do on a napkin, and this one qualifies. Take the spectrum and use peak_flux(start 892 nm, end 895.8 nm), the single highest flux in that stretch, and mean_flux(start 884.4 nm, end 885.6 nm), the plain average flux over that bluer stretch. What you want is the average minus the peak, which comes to -3.0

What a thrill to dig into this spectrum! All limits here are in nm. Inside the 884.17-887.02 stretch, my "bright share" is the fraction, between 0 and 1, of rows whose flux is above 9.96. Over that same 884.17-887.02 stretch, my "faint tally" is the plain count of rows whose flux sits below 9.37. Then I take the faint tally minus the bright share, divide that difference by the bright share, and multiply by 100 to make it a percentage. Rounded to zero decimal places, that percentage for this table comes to 4100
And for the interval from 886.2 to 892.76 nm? 789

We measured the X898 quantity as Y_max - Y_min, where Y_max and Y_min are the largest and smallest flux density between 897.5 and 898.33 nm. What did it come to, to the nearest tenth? 1.1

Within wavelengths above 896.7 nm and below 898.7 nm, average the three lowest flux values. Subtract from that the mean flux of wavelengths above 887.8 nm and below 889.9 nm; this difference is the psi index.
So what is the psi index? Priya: -1.0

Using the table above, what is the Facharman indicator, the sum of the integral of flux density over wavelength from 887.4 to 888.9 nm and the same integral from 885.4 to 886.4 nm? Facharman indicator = 24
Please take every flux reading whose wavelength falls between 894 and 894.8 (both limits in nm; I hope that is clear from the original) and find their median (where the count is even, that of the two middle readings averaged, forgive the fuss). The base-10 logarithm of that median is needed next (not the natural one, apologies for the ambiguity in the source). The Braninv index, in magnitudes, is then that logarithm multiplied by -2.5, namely -2.46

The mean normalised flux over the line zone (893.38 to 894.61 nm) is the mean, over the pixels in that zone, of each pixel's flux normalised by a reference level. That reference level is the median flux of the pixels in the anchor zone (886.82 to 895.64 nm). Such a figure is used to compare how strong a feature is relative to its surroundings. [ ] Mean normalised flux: 0.98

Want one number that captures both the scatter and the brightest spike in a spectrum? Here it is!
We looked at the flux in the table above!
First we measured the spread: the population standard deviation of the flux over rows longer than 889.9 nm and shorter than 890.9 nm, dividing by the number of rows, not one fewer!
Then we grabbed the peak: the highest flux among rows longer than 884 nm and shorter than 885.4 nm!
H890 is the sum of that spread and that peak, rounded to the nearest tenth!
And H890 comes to 9.9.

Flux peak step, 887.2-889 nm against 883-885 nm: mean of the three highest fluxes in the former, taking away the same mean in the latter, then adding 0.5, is 1.08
